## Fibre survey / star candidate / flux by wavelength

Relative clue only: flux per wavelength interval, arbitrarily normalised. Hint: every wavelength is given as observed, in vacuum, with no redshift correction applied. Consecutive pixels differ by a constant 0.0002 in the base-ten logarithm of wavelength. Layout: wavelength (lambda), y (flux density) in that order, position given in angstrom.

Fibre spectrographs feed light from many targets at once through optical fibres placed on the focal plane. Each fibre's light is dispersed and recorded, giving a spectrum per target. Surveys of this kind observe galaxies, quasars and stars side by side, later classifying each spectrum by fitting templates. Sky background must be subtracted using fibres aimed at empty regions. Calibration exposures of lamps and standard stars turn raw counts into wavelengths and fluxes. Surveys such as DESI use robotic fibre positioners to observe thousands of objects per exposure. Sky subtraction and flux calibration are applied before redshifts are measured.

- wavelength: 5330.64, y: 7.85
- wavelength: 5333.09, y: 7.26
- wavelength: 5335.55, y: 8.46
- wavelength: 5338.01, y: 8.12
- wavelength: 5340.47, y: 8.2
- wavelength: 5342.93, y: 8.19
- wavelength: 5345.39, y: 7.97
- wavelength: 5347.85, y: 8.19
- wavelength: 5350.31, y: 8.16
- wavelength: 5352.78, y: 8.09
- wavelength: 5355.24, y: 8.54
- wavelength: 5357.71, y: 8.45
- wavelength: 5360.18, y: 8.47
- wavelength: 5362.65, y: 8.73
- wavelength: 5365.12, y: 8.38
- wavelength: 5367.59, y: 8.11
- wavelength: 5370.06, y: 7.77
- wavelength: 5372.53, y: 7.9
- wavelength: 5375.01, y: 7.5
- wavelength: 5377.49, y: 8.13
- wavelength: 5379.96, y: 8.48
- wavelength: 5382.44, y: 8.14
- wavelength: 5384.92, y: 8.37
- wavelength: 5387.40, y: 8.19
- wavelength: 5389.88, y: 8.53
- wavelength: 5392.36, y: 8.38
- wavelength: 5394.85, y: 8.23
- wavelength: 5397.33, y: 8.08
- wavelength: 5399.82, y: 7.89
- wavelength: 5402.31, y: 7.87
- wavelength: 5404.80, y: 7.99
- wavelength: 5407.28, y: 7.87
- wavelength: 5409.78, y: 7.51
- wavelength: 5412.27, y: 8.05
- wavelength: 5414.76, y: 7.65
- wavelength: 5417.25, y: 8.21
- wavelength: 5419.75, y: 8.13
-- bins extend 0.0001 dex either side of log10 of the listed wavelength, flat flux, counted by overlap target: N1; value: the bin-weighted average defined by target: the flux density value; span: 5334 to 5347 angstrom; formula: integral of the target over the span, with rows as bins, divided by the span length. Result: 8.16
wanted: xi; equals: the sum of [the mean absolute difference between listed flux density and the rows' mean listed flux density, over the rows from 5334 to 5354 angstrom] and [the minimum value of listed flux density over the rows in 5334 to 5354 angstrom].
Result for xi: 8.06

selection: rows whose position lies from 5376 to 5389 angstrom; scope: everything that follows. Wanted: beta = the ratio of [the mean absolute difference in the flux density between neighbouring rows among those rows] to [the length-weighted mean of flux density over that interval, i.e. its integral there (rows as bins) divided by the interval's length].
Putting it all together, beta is 0.033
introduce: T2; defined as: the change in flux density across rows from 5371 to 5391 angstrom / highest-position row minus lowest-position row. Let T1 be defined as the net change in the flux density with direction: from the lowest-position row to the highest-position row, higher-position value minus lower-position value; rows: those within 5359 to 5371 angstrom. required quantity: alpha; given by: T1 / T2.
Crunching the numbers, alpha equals -1.1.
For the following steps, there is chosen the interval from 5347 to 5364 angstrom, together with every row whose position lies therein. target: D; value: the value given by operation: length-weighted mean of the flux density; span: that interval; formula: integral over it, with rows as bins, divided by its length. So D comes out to 8.38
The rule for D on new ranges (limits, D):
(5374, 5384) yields 8.09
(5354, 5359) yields 8.49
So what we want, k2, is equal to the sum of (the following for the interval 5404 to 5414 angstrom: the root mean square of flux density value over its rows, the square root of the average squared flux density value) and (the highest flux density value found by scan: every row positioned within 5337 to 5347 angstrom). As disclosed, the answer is 16.1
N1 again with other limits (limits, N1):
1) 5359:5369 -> 8.41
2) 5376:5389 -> 8.26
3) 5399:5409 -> 7.88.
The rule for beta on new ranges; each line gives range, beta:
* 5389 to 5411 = 0.020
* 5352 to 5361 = 0.022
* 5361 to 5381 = 0.043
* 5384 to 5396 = 0.025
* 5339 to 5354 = 0.014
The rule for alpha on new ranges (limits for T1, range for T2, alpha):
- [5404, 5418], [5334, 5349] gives -0.8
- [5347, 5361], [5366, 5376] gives -0.5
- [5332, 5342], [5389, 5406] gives -1.7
